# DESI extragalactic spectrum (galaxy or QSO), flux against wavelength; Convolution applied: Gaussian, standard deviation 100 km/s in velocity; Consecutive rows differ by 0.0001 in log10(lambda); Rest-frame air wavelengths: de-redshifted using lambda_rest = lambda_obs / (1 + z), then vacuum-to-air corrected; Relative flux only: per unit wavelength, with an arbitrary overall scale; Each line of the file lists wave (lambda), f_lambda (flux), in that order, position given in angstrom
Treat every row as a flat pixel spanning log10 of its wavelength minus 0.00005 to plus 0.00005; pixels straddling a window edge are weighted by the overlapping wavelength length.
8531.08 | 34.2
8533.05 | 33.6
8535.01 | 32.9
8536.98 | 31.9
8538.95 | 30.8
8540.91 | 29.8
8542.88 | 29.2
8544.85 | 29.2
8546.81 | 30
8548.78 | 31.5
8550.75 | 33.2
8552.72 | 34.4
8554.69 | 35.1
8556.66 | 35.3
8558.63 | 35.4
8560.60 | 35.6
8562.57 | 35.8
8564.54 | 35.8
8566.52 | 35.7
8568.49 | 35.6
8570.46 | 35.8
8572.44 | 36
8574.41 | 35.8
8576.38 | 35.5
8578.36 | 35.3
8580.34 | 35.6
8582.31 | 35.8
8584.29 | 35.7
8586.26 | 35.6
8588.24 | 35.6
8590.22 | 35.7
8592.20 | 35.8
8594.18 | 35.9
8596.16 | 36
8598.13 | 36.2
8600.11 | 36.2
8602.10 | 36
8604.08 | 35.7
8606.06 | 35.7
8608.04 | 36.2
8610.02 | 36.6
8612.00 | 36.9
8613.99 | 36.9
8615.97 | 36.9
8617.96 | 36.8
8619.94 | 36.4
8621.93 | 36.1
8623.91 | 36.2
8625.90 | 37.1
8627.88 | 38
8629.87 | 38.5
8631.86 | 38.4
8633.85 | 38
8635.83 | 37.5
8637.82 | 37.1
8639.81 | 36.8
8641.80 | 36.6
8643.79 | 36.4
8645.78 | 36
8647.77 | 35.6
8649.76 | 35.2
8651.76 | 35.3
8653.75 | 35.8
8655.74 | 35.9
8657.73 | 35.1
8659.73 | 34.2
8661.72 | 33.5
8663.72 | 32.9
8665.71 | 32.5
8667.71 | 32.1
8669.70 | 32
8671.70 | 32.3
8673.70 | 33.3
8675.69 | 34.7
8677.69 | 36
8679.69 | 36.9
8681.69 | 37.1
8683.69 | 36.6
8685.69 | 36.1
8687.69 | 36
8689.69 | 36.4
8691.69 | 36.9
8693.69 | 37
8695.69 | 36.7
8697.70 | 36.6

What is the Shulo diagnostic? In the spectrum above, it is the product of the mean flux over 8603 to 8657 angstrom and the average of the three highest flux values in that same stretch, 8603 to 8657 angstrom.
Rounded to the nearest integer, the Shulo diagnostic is 1402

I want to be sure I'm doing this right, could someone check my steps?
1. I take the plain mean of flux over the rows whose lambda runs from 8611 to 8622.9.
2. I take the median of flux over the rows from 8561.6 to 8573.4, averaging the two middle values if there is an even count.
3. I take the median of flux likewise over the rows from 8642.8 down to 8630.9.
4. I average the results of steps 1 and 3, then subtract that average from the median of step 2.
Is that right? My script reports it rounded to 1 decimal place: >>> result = -1.2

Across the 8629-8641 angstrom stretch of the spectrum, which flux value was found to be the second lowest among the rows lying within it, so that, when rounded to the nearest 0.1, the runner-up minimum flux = 37.1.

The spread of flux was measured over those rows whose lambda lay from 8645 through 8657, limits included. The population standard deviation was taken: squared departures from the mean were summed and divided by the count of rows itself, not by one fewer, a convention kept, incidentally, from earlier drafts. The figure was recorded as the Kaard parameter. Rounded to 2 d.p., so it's 0.30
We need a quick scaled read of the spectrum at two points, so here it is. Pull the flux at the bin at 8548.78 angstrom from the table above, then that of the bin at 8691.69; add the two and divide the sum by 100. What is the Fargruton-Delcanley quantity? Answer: 0.68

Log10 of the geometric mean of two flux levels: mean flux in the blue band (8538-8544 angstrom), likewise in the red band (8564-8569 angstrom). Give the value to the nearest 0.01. 1.51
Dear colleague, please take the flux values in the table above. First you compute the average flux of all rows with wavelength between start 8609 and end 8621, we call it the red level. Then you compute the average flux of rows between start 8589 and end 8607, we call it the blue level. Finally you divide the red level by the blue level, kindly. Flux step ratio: 1.02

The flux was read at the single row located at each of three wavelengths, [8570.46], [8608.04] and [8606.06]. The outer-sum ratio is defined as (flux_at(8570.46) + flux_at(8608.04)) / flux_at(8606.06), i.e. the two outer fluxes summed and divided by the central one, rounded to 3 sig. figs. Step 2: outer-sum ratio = 2.02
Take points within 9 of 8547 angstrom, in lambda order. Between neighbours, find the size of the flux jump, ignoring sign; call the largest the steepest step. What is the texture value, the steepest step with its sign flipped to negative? -1.7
